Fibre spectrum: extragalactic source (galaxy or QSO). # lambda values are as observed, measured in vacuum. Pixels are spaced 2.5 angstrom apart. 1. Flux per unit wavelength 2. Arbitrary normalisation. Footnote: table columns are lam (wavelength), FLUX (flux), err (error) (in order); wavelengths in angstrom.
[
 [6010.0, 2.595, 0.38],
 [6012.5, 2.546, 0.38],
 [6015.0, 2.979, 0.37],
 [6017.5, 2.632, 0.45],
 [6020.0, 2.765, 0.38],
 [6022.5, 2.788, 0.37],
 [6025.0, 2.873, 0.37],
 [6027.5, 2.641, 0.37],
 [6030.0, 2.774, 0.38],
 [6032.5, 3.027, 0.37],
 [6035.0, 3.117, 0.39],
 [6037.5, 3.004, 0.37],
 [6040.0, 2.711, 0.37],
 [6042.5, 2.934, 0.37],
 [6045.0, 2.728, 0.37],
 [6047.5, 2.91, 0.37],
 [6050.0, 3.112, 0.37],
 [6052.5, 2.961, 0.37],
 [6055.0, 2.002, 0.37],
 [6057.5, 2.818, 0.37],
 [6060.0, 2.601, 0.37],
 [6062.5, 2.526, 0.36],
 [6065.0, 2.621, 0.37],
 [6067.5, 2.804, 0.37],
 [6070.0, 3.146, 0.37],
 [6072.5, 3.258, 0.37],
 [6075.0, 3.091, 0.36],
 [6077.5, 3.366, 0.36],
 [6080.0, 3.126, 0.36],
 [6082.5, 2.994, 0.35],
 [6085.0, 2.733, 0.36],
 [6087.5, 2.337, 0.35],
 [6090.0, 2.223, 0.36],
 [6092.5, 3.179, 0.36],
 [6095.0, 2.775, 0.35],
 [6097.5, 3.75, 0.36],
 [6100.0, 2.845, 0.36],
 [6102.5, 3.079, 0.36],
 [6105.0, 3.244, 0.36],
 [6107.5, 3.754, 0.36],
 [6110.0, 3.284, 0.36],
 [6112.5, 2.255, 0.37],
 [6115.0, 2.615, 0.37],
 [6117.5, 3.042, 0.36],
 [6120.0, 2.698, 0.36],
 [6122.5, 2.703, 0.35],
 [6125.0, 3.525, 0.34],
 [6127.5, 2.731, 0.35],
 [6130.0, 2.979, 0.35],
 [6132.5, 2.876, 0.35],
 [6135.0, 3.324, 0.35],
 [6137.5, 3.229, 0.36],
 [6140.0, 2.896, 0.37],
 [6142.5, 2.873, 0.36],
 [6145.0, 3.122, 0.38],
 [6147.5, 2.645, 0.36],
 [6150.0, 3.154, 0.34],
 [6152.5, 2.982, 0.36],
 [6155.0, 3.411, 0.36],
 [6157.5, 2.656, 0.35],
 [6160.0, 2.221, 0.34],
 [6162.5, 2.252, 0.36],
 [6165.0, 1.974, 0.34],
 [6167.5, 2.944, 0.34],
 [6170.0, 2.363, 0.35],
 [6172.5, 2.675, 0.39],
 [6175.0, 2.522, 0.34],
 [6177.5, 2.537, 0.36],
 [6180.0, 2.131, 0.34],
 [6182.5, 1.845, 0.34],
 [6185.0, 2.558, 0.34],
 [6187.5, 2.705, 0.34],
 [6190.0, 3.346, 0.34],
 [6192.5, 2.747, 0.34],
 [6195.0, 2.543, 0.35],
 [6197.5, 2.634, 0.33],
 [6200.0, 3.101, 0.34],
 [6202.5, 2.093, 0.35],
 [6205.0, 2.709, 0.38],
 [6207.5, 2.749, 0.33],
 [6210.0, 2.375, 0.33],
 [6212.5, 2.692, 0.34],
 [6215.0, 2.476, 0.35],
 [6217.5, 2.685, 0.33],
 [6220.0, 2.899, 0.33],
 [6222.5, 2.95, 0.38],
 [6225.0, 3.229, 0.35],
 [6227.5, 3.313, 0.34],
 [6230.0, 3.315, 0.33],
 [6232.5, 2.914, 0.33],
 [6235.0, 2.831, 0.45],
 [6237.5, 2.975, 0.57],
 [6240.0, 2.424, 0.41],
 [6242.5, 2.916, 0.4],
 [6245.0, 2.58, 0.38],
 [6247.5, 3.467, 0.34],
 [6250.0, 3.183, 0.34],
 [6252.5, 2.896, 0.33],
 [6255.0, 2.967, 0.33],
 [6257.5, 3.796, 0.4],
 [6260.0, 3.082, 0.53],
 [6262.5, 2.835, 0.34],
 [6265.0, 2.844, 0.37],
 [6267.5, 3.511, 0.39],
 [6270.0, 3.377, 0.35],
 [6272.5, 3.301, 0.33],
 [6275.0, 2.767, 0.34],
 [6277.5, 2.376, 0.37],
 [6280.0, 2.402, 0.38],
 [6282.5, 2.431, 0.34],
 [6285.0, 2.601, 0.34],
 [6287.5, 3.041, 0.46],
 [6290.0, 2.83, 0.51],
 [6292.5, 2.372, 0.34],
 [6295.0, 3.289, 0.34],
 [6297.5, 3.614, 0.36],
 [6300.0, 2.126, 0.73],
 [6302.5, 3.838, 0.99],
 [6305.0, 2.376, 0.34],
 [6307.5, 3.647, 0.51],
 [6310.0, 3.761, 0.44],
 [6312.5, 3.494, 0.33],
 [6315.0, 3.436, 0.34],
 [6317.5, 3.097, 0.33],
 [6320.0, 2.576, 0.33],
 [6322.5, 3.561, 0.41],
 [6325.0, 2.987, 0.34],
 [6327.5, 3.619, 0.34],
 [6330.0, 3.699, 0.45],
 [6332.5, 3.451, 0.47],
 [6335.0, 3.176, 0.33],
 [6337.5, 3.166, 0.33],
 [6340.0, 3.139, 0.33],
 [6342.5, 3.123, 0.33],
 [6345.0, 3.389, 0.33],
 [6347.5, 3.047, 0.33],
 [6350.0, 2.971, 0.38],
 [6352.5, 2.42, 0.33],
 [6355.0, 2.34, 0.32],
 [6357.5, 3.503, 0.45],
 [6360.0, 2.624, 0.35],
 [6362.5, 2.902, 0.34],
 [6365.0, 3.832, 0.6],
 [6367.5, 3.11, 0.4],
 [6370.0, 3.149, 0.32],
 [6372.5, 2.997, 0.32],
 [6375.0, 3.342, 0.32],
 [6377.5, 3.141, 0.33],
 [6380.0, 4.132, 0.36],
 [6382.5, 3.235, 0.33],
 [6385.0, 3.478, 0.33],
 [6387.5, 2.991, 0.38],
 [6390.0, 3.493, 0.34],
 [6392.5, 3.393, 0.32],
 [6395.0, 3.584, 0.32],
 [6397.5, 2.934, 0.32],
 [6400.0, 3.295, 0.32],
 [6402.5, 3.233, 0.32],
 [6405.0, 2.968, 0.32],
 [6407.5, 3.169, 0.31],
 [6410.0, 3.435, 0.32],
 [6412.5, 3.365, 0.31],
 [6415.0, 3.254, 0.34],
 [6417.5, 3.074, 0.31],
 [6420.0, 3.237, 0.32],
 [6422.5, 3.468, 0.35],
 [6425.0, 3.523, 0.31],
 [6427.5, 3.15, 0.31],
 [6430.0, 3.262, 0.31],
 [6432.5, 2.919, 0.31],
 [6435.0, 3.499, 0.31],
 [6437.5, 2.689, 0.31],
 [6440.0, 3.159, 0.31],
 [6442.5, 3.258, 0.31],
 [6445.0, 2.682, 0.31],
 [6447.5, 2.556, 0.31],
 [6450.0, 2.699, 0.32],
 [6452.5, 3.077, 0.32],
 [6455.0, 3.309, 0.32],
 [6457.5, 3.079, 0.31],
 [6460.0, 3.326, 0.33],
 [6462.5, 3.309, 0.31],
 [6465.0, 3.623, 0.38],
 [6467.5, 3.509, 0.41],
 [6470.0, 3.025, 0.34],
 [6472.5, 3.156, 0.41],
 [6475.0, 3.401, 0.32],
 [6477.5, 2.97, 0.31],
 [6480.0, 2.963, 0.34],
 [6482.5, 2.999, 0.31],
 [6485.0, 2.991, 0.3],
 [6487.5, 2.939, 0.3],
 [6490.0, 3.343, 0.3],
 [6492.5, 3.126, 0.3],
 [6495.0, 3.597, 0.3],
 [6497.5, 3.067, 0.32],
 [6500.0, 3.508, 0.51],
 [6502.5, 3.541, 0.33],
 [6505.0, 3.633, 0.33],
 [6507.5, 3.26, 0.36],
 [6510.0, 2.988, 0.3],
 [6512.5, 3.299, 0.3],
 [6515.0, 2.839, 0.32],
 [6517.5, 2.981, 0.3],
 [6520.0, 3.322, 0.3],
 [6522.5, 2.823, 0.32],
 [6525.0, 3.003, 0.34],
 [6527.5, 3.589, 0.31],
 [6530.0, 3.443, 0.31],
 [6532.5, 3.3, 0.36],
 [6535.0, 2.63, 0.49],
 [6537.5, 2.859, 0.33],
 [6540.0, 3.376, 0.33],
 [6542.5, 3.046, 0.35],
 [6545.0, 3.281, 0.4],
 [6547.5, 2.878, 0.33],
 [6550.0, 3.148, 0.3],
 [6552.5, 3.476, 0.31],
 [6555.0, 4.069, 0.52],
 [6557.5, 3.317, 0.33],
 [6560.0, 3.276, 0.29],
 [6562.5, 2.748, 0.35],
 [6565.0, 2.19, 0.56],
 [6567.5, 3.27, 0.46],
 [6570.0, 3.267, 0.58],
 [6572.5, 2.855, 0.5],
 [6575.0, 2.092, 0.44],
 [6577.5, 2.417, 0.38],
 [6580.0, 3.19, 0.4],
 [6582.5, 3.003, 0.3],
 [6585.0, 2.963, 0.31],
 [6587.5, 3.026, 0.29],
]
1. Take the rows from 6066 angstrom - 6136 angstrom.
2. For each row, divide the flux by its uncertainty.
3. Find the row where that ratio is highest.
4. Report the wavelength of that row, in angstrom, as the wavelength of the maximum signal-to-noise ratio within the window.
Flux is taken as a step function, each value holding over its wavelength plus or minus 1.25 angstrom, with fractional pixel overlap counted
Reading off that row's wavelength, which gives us 6107.5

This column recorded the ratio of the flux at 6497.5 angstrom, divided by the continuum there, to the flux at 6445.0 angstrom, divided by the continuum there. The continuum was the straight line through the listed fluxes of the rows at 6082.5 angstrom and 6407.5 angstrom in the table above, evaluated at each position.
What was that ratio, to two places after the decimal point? 1.13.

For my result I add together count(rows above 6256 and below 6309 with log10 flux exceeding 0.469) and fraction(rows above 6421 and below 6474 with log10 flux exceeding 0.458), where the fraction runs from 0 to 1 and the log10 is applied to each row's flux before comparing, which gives 10.8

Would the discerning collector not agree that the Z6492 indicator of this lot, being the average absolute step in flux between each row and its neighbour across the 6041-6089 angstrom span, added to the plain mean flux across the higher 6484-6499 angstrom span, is 3.46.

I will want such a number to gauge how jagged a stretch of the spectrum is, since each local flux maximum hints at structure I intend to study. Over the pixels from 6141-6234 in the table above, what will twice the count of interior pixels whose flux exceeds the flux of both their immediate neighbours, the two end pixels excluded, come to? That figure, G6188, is 24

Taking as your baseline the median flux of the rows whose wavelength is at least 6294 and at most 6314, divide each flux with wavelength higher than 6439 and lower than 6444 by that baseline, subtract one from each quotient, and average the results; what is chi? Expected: -0.10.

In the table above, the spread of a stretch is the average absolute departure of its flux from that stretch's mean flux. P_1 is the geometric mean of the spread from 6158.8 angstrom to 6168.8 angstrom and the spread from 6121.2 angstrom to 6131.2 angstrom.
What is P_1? 0.28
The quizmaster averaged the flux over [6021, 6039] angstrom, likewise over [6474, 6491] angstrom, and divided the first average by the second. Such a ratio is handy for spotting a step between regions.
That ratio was 0.94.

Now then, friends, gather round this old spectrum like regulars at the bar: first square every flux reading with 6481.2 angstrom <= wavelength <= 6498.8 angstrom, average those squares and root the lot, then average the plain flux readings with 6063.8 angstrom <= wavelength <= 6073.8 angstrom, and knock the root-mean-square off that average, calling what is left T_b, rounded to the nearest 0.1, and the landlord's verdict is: -0.2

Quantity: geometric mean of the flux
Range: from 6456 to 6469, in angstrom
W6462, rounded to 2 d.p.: 3.36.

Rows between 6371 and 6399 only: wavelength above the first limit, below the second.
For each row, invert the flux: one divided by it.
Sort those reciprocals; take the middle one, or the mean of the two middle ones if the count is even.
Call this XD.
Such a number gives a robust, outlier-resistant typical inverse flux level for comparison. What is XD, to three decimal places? 0.299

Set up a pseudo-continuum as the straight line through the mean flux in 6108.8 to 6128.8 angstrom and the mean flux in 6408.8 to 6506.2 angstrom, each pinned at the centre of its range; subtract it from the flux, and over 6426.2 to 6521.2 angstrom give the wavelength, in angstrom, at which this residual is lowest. 6447.5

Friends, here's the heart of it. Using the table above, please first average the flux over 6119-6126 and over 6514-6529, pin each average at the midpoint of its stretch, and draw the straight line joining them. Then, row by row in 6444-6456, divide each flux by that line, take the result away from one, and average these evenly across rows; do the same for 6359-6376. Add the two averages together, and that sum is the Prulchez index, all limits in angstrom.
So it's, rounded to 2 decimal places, 0.04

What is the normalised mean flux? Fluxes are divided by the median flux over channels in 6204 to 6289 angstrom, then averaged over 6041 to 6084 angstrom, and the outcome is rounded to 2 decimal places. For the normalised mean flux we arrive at 0.99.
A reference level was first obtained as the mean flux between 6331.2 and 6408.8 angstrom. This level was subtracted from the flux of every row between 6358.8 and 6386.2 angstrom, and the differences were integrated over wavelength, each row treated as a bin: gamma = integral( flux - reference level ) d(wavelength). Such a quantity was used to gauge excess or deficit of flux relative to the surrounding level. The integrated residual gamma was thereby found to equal 2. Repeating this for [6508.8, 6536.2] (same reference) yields -2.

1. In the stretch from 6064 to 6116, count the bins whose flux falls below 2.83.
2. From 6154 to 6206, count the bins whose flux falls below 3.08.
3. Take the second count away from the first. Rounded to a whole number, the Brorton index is -10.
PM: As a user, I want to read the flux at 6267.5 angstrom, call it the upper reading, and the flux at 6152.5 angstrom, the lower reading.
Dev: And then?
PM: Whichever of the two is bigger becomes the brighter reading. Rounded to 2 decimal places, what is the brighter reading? 3.51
